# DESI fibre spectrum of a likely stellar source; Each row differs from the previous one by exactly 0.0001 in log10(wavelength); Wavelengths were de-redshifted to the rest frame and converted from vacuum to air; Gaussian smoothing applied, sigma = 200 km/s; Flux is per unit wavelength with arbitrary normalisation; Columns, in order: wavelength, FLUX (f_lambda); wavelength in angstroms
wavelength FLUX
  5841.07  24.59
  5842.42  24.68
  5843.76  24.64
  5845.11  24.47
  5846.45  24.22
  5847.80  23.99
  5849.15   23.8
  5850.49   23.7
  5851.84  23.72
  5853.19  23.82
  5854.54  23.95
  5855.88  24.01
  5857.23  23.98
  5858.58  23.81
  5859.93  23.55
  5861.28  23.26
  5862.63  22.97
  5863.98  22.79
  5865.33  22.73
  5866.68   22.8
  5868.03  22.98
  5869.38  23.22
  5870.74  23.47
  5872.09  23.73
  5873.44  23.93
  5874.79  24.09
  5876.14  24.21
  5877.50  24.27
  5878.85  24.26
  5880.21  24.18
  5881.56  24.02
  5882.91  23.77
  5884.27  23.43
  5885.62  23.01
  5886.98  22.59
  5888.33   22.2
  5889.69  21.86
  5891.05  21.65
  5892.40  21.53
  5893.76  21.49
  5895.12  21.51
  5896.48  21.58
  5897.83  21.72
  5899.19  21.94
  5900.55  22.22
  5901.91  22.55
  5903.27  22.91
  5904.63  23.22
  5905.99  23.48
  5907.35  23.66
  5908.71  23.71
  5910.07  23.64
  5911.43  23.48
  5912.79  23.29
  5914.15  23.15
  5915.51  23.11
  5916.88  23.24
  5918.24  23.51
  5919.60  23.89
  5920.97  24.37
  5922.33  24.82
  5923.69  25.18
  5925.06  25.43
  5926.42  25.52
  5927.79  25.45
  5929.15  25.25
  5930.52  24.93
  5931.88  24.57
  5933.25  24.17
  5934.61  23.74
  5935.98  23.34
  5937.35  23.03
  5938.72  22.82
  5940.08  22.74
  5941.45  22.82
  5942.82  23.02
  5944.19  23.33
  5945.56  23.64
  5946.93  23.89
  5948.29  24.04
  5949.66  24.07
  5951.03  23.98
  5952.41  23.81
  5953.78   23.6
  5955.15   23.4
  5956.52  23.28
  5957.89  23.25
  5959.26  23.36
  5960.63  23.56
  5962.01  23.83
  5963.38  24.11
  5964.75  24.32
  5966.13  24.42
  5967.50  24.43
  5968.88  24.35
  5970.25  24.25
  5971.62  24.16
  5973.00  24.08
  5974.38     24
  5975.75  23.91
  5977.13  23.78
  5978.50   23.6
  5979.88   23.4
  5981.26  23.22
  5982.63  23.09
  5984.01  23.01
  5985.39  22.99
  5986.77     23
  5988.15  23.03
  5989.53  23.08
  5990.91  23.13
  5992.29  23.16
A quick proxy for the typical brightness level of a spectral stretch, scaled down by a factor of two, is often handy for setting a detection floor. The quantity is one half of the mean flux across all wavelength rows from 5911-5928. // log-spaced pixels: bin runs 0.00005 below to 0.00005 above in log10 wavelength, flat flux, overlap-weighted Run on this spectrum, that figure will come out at 12.1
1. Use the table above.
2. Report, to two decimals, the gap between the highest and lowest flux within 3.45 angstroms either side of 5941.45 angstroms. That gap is 0.59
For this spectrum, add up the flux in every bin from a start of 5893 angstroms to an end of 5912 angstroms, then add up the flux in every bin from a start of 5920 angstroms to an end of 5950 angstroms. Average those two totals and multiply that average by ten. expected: 4236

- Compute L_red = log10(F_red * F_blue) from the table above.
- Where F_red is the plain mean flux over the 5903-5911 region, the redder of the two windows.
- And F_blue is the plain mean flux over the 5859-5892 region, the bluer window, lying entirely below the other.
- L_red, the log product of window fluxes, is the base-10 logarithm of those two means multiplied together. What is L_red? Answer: 2.74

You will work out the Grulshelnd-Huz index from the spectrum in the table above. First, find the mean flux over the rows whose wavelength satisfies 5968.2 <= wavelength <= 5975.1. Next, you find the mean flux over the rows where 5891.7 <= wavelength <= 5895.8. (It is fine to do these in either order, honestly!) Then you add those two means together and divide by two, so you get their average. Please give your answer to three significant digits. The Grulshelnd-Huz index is 22.8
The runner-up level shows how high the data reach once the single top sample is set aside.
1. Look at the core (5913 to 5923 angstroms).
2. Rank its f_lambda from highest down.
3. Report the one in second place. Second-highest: 24.37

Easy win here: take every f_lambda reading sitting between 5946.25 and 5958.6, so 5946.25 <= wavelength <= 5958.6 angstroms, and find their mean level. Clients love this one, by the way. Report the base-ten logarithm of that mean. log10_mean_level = 1.375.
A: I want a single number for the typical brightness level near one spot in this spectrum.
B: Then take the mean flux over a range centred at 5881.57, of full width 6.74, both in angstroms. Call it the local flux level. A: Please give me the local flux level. 23.9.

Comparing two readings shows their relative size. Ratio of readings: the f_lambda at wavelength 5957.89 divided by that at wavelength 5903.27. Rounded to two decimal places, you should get 1.01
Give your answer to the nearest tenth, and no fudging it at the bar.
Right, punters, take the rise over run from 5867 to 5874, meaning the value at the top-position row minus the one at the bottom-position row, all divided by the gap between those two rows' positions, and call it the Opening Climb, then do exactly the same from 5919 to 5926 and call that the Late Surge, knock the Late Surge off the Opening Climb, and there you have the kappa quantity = -0.1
